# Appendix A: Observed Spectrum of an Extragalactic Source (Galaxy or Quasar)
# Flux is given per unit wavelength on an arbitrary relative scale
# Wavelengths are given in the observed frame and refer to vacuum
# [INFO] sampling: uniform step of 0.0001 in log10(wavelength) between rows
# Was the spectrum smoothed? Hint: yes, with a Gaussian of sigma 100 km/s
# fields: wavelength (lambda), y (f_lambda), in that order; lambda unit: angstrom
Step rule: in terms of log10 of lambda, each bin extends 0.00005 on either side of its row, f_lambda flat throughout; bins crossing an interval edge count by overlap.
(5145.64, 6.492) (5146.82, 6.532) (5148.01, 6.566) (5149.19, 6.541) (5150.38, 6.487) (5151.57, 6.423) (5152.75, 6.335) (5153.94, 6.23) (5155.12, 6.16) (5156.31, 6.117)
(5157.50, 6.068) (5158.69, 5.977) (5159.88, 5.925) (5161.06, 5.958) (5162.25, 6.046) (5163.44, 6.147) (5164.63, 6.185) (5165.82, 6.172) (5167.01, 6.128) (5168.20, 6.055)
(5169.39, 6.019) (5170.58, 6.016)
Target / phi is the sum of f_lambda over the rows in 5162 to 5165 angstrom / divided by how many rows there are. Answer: 6.13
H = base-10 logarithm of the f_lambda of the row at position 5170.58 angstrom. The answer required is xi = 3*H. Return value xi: 2.34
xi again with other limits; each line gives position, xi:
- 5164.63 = 2.37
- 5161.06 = 2.33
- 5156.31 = 2.36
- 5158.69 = 2.33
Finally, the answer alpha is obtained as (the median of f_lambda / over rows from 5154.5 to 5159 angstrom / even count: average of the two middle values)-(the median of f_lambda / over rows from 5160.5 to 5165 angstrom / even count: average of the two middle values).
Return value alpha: 0.00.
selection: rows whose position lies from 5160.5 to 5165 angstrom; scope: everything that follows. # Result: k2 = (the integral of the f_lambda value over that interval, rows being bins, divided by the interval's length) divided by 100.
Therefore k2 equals 0.0608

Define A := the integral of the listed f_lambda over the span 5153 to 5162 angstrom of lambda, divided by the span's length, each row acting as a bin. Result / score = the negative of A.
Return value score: -6.07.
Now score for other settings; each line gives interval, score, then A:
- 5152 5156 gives -6.25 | 6.25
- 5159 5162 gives -5.97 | 5.97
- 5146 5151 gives -6.53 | 6.53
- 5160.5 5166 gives -6.09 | 6.09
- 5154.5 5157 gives -6.14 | 6.14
